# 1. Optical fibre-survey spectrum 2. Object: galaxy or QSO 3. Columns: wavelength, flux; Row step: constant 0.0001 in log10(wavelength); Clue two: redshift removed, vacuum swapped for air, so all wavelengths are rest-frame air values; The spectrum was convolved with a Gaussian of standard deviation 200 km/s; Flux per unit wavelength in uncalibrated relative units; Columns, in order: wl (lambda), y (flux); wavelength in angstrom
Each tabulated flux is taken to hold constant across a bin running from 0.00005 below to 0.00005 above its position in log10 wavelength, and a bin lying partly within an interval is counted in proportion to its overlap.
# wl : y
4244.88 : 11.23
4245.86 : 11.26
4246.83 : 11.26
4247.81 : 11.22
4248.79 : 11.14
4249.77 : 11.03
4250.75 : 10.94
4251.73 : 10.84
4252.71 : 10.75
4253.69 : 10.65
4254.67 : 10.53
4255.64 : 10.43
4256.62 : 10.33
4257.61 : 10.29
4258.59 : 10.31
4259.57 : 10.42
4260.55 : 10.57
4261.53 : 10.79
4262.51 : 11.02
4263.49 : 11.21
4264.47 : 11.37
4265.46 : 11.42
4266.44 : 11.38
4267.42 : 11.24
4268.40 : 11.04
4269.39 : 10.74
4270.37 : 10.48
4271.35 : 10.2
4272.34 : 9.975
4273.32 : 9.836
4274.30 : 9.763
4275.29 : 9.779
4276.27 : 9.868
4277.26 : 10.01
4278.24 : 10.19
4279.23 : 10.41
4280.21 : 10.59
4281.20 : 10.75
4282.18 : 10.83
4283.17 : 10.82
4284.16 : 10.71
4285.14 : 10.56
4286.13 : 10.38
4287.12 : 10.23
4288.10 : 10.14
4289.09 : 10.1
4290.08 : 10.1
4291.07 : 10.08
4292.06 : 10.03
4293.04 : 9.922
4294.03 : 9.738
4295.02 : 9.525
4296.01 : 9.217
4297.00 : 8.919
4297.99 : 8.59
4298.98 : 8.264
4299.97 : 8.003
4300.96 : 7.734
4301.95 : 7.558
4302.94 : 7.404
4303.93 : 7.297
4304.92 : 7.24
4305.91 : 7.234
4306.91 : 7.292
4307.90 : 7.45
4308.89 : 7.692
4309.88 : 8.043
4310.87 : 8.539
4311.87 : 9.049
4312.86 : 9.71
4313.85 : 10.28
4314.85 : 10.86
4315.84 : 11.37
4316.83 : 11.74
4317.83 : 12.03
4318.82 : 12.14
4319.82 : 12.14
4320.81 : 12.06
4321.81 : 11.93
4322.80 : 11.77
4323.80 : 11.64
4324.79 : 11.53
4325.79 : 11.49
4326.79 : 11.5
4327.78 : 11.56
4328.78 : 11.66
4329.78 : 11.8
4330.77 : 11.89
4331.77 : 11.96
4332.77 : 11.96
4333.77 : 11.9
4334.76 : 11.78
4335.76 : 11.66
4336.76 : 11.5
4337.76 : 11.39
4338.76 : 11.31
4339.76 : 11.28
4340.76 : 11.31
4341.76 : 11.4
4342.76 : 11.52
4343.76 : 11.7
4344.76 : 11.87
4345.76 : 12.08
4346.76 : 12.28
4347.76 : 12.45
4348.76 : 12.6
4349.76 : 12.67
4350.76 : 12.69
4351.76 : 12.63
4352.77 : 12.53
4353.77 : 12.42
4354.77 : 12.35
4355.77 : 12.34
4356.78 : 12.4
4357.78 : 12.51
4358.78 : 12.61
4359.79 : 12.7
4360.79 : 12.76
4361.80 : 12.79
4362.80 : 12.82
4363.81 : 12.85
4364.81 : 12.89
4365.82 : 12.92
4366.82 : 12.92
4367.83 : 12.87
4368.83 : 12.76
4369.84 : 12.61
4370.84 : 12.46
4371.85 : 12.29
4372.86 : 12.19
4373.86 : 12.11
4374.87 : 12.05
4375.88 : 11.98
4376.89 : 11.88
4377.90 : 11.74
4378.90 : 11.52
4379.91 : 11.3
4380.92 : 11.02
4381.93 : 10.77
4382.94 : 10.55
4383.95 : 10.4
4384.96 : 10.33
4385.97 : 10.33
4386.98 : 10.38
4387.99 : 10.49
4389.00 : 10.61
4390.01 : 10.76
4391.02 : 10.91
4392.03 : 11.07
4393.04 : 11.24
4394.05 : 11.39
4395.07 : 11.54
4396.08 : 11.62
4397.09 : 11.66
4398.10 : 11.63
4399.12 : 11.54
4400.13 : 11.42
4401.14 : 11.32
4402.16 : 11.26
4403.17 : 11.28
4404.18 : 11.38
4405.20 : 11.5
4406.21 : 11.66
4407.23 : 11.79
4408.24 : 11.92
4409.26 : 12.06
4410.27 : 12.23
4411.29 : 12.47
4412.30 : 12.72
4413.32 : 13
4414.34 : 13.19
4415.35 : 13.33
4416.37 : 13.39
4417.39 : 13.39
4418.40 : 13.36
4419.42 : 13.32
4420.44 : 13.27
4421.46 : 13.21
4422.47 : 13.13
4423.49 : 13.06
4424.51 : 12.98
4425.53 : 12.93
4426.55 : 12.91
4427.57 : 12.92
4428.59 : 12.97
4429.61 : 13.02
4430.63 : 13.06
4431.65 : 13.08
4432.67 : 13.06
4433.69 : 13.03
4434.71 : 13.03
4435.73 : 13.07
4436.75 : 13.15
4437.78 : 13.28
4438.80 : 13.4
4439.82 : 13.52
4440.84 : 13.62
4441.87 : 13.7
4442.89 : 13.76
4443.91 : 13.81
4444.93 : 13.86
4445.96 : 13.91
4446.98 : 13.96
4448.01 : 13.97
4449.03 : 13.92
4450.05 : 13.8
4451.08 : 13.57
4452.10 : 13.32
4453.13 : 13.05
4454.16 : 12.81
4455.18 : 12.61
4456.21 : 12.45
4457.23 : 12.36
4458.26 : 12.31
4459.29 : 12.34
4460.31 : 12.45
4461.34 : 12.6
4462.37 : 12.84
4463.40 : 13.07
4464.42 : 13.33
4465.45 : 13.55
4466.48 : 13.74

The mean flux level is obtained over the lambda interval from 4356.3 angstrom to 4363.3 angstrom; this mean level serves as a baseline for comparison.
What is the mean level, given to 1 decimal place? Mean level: 12.7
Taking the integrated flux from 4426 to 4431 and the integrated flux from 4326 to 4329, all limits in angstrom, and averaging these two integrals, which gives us 50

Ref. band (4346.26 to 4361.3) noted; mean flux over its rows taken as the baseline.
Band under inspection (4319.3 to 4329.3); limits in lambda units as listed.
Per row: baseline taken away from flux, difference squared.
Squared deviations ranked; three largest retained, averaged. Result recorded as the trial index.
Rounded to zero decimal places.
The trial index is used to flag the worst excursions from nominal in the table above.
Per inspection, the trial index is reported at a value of 1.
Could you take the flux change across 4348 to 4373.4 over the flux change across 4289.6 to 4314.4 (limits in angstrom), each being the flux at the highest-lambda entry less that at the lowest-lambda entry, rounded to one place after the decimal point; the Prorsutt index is -2.3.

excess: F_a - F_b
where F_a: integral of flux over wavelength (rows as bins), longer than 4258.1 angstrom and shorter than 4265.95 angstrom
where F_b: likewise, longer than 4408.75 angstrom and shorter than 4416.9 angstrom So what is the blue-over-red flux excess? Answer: -19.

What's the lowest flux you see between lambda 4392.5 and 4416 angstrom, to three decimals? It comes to 11.240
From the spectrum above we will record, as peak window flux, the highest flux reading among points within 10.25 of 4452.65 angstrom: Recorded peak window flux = 13.97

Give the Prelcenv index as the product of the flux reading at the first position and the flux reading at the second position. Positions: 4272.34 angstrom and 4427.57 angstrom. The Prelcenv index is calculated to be 129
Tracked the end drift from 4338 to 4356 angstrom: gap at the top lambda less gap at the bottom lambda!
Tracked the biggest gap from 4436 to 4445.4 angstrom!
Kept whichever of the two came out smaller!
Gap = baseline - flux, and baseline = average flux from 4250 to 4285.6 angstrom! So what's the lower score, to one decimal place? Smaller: -2.6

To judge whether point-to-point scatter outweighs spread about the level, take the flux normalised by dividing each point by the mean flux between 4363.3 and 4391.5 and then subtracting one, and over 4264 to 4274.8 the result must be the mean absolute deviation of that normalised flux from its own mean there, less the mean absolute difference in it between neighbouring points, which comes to 0.034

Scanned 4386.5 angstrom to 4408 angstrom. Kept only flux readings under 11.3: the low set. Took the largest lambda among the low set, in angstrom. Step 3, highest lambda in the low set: 4403.17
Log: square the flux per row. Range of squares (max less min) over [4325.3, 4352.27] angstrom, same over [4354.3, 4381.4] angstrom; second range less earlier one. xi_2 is 12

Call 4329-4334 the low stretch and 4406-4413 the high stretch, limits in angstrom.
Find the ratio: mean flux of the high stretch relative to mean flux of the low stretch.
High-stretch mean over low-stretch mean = 1.02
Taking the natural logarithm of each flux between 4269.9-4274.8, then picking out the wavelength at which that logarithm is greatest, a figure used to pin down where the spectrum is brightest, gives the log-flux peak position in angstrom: 4270.37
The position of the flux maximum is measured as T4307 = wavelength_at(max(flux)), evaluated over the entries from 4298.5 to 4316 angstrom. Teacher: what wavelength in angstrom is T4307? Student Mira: 4315.84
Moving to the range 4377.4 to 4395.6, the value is 4377.90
